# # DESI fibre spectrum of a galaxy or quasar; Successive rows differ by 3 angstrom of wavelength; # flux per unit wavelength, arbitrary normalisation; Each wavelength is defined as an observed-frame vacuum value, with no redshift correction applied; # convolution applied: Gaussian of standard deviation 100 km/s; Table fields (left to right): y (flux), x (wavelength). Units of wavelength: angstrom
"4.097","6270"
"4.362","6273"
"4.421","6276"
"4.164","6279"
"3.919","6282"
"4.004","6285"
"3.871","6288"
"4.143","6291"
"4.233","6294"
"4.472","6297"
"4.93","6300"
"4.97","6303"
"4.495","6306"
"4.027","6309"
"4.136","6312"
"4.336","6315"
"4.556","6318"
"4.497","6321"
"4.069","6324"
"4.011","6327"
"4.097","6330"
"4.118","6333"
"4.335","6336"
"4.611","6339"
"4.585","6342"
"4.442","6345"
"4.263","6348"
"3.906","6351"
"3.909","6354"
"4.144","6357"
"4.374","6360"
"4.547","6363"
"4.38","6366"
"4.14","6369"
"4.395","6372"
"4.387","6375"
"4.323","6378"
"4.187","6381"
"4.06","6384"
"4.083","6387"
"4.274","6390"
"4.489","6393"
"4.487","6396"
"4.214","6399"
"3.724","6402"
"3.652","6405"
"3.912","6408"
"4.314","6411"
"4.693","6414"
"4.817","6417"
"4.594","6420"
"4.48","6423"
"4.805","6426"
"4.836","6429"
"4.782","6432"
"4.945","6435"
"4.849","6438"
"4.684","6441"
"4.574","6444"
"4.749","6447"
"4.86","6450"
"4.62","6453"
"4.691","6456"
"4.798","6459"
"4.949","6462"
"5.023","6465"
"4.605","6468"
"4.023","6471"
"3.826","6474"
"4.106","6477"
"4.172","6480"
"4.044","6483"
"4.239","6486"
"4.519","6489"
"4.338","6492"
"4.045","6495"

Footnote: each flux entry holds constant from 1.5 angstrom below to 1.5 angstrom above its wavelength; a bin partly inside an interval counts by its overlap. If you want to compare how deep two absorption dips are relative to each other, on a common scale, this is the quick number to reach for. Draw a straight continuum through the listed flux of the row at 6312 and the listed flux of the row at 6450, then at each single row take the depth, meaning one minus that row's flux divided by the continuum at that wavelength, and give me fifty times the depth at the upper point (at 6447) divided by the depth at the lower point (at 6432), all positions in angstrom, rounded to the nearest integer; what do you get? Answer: -285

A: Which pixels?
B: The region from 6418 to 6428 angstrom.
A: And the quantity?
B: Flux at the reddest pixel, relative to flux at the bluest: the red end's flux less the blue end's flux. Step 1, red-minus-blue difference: 0.21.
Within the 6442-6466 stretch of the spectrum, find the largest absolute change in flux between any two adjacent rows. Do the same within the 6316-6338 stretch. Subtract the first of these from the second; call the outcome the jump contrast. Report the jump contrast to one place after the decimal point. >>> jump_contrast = 0.2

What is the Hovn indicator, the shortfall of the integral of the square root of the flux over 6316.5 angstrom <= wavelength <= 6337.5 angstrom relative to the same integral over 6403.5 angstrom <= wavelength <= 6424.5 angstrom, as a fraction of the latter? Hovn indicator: 0.012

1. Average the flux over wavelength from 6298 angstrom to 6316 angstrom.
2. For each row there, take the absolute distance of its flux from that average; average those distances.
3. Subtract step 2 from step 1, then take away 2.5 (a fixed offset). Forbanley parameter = 1.67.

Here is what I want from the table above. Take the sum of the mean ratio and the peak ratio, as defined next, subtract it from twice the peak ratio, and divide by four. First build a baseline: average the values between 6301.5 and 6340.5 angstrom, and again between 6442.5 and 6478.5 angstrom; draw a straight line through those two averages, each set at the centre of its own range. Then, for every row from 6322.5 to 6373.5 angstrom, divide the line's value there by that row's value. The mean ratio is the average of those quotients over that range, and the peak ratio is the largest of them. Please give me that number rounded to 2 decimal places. 0.02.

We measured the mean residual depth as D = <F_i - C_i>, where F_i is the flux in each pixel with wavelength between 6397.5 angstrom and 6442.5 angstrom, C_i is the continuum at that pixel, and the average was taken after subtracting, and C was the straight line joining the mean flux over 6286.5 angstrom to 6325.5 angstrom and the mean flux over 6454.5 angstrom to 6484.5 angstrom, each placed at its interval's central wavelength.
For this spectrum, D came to 0.1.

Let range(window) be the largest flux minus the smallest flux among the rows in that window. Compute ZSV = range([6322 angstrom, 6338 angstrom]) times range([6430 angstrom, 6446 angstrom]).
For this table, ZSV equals 0.12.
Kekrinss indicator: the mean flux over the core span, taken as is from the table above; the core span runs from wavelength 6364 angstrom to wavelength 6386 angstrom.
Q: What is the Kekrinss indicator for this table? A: 4.27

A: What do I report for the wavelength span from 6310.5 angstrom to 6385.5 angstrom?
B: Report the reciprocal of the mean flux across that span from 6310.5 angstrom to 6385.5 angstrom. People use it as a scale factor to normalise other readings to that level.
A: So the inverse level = 0.234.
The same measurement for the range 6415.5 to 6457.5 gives 0.211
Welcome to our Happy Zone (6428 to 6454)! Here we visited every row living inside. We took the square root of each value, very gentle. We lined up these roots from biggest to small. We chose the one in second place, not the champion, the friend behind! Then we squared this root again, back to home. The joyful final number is 4.86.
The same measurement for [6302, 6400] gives 4.61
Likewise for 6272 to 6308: 4.93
